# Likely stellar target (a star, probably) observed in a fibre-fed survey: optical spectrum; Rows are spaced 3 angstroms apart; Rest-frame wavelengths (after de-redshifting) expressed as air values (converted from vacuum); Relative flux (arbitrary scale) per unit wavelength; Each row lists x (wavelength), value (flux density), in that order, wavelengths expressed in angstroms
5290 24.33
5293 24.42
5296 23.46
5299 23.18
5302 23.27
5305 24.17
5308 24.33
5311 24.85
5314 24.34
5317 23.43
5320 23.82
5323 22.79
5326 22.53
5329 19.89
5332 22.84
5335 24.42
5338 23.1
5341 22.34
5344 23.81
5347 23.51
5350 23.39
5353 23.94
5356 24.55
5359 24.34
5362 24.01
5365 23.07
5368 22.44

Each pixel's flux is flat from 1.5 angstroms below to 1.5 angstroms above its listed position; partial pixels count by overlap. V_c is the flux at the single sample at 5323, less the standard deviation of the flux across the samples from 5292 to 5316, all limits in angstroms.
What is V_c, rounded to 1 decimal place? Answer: 22.2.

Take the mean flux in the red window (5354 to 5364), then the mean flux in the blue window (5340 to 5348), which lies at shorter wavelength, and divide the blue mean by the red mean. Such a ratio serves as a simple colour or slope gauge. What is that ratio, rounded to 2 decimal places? 0.96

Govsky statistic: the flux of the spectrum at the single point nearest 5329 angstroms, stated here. 19.89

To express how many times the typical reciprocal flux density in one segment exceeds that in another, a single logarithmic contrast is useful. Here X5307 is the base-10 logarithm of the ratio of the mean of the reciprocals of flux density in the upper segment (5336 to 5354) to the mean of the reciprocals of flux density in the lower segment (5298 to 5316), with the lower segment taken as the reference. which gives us 0.01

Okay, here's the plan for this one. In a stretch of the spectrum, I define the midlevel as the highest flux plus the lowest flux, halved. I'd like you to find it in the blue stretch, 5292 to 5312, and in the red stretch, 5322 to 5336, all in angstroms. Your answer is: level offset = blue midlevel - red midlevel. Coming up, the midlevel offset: 1.9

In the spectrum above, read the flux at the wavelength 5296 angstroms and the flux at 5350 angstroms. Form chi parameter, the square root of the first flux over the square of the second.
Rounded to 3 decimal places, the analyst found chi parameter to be 0.207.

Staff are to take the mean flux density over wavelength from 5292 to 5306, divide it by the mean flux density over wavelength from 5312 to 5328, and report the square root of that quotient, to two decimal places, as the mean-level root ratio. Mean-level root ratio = 1.01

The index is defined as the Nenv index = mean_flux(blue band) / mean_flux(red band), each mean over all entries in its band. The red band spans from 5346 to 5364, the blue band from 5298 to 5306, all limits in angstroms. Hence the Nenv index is 0.98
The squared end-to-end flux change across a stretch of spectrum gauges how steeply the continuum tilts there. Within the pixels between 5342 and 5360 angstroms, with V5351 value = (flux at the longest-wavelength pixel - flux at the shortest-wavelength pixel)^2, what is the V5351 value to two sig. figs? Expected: 0.28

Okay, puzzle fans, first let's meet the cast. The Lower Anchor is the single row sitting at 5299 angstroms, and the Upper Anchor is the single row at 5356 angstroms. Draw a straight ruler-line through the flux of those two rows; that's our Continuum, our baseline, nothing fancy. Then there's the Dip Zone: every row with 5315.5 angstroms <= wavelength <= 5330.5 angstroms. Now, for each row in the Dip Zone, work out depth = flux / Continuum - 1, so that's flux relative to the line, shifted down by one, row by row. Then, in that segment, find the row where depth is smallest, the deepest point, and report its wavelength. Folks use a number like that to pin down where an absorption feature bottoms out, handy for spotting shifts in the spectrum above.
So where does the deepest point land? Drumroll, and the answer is 5329 angstroms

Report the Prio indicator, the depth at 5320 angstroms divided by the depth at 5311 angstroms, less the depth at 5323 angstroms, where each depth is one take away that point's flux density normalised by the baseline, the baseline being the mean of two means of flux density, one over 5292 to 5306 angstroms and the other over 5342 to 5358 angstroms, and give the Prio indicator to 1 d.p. 0.0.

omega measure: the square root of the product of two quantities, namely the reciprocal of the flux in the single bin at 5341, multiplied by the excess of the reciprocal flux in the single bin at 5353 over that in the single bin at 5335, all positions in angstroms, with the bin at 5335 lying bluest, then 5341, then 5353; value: 0.0061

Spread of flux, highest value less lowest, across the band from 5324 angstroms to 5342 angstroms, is 4.53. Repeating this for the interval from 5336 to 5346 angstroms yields 1.47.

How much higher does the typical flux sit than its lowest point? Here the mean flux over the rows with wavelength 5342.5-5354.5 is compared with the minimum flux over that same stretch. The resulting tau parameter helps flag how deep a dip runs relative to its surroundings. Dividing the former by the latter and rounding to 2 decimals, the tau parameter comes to 1.01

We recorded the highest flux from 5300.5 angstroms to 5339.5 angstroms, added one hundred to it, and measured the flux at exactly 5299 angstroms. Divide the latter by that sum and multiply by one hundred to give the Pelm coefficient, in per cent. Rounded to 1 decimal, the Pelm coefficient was 18.6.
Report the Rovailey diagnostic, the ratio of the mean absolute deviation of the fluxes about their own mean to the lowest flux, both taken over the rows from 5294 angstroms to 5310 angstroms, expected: 0.020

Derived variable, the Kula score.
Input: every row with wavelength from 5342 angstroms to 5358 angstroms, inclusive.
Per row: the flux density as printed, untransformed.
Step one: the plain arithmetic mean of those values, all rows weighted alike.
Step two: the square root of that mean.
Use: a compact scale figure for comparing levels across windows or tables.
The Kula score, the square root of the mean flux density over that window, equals 4.88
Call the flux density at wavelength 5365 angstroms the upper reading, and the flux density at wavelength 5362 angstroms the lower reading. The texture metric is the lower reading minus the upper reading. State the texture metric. 0.94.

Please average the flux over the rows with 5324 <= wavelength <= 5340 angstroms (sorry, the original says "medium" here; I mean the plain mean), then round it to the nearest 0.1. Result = 22.6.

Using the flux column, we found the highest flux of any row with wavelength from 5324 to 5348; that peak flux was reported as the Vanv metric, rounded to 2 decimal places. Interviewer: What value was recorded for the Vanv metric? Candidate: 24.42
